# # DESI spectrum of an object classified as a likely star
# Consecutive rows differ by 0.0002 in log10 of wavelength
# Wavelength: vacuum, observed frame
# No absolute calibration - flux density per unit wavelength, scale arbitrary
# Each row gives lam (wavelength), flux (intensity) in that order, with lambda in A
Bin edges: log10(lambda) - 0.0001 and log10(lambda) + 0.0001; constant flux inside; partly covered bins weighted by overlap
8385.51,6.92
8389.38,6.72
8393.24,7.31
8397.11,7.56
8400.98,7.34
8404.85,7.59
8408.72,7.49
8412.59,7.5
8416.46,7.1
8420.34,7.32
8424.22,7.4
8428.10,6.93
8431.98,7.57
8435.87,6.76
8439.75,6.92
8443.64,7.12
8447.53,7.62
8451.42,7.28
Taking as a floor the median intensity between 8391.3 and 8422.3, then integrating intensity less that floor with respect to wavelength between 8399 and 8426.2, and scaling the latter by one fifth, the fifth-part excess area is -0.13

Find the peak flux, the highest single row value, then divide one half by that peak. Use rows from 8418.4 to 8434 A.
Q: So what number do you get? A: 0.0661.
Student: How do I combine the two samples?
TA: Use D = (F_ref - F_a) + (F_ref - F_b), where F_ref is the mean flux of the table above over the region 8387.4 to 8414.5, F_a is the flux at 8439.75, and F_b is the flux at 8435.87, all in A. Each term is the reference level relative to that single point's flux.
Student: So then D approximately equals 1.0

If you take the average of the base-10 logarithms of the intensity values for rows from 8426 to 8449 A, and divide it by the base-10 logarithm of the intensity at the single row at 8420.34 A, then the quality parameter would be 0.99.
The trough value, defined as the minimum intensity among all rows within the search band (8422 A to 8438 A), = 6.76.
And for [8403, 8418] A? 7.1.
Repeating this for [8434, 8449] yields 6.76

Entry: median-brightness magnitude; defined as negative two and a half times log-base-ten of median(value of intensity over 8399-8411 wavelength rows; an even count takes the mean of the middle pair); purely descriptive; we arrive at -2.19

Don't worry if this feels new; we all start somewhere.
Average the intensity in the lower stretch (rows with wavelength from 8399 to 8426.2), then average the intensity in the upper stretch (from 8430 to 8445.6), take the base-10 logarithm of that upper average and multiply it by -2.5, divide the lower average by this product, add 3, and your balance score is -0.475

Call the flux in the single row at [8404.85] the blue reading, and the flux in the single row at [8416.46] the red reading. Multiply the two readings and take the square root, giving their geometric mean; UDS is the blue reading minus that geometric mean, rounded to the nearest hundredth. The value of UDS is 0.25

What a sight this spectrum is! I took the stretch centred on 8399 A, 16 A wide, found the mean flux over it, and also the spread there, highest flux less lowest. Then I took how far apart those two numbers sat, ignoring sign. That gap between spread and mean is 7.2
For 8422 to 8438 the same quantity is 6.4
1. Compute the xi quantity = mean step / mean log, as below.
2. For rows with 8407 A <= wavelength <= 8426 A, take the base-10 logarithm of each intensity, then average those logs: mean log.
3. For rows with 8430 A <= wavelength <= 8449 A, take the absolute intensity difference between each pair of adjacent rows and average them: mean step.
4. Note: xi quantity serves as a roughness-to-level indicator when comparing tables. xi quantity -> 0.48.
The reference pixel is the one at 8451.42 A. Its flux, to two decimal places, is 7.28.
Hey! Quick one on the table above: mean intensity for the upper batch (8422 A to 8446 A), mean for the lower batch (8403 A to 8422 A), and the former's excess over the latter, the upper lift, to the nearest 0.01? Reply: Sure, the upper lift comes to -0.28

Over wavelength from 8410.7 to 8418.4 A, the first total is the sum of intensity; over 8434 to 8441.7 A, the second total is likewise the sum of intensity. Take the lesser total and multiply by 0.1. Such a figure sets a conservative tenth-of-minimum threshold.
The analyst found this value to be 1.37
